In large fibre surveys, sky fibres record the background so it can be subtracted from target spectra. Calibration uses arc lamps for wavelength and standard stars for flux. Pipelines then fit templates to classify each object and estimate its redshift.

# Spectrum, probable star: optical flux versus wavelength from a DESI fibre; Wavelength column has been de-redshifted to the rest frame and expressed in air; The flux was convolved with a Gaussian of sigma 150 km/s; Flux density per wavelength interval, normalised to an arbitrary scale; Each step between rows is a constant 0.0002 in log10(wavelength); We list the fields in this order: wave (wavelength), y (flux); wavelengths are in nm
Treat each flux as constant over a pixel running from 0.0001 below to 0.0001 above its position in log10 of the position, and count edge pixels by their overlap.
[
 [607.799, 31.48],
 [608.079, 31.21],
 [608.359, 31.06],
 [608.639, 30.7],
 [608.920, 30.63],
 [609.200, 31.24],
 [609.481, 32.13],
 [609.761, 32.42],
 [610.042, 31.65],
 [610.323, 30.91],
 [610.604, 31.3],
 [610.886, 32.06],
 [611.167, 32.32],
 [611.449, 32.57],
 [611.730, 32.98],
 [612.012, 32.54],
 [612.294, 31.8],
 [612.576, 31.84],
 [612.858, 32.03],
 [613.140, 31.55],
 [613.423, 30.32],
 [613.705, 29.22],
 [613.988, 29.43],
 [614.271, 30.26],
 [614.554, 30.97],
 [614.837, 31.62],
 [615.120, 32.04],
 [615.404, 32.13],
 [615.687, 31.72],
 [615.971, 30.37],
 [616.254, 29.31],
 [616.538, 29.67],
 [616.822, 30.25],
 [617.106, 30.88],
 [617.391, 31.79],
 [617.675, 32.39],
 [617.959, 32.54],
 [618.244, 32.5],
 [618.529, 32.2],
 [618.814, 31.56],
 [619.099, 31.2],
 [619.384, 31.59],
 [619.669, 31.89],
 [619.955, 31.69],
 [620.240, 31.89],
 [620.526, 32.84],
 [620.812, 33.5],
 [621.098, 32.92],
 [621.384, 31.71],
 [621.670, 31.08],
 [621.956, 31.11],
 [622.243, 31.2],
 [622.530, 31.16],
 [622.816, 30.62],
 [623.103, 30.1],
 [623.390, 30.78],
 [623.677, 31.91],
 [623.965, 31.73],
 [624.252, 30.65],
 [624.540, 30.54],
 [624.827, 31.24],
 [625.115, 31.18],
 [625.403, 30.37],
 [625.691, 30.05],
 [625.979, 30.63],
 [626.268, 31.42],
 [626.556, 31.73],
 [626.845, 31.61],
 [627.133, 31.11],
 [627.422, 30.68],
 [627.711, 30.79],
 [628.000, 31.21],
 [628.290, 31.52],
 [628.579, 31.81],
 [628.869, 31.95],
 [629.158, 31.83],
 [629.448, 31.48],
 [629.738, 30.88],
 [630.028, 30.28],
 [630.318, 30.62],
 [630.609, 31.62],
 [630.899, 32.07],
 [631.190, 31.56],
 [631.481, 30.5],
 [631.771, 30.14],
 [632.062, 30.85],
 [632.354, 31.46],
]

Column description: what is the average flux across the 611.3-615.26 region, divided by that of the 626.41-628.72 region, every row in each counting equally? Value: 1.00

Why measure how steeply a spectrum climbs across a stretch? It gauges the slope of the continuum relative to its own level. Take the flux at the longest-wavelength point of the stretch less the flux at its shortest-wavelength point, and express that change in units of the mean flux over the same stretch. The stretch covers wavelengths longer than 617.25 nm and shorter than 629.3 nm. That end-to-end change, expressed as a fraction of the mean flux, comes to 0.00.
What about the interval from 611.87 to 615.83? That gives -0.03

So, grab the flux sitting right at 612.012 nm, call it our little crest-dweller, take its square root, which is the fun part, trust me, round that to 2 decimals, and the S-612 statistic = 5.70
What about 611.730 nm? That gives 5.74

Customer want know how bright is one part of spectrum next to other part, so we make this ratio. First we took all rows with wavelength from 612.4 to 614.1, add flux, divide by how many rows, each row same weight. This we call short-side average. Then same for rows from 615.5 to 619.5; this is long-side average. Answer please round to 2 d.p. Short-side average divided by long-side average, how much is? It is 0.98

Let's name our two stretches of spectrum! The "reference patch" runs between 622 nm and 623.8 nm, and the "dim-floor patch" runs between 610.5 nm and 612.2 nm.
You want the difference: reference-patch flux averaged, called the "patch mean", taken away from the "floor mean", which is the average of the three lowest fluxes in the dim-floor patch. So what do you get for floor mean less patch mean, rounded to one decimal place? 0.9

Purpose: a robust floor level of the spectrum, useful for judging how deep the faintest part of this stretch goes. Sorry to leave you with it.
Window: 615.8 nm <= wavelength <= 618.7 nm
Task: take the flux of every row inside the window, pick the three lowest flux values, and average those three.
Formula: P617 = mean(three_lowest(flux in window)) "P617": 29.7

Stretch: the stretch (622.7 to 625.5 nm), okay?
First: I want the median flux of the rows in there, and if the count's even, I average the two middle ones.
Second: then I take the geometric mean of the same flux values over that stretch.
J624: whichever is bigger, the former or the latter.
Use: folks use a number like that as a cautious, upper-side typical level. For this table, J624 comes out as 30.9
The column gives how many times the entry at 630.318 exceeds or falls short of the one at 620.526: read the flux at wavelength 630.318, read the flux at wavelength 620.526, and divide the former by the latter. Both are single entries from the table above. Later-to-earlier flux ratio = 0.93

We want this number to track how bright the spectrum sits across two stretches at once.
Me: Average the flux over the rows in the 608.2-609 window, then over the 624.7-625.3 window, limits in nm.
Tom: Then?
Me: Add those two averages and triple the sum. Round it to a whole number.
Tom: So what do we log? 186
